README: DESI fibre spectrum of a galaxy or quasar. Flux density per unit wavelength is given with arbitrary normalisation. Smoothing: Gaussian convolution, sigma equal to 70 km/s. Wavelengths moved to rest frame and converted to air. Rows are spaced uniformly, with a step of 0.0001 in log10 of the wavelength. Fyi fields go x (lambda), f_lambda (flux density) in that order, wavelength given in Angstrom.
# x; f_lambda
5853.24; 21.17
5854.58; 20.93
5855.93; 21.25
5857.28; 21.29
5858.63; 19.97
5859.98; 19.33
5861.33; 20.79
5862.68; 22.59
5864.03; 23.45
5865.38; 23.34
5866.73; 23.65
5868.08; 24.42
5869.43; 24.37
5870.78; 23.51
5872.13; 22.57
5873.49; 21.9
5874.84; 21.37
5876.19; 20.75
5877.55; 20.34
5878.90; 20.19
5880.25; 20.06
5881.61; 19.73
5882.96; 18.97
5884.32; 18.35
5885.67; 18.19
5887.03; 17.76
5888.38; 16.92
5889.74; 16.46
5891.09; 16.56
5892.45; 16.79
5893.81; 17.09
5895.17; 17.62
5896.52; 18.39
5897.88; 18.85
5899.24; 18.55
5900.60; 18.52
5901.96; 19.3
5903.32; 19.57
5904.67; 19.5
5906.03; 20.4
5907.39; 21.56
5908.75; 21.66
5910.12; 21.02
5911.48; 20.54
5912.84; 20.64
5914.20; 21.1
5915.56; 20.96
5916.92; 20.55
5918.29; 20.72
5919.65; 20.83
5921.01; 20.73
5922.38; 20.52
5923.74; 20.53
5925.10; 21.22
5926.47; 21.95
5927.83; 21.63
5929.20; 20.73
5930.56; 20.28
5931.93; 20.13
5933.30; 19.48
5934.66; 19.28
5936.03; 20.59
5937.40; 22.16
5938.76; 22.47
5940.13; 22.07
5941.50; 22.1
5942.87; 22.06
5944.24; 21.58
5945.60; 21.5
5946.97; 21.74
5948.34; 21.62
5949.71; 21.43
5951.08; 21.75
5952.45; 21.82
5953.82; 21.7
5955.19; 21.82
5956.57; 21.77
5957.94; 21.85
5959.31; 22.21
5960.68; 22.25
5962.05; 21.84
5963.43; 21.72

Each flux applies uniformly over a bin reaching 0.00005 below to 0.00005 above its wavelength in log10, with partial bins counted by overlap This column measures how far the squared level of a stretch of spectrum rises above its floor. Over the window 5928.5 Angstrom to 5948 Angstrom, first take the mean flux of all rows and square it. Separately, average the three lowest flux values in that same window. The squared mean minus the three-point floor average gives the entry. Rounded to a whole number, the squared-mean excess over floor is 428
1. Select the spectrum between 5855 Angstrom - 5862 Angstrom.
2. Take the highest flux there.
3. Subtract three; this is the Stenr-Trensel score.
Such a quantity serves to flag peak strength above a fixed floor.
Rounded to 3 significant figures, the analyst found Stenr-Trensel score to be 18.3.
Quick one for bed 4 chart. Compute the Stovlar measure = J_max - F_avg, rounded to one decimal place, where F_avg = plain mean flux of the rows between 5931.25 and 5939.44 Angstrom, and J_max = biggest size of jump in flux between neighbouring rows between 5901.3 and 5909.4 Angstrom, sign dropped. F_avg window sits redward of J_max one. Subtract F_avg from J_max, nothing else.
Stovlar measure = -19.5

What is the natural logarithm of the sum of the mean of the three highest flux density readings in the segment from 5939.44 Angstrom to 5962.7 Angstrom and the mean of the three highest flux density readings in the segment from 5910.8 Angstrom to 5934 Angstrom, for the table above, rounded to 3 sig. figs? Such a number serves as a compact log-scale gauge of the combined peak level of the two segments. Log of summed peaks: 3.78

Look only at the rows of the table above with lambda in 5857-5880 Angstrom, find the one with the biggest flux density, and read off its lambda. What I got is 5868.08 Angstrom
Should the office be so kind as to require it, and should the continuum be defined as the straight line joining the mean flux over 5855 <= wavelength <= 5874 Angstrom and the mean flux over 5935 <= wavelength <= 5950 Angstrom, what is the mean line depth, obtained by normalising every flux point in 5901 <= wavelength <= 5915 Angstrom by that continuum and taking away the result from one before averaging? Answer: 0.07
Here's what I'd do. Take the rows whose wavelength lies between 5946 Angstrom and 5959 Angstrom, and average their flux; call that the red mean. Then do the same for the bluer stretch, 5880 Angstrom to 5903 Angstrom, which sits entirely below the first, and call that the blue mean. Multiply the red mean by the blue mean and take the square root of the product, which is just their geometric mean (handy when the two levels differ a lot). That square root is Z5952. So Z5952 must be 19.8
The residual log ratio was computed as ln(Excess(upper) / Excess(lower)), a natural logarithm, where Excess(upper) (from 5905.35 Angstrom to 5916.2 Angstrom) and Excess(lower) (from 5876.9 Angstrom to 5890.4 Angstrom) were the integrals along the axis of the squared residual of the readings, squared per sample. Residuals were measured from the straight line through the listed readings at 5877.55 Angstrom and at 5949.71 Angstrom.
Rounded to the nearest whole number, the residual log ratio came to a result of -3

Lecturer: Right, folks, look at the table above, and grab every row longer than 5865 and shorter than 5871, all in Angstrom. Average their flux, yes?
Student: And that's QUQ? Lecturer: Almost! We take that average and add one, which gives 24.9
